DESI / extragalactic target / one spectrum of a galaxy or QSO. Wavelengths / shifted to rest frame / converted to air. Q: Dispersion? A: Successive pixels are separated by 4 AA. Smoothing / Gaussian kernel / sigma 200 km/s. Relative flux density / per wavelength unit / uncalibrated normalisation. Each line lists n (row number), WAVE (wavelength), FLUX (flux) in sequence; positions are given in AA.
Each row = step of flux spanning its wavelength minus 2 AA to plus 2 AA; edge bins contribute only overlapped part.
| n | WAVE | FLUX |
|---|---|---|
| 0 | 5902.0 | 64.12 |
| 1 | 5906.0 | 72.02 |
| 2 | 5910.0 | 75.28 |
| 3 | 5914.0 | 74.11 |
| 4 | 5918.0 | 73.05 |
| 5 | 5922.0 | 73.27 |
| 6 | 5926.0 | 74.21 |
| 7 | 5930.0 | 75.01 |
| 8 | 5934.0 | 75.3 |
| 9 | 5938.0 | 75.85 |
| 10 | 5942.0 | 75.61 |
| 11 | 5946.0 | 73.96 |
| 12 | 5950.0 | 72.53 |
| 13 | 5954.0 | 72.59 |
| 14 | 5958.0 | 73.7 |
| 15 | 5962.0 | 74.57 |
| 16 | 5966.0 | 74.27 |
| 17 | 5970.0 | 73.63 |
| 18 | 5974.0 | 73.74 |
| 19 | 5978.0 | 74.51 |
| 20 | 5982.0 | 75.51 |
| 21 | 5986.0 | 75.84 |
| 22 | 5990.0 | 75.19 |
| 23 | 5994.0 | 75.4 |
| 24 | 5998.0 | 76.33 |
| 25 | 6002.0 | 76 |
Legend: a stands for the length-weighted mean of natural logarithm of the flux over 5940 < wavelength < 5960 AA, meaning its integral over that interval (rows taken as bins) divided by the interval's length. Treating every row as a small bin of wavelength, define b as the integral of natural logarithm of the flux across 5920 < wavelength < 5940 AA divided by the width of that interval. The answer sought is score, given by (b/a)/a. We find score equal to 0.233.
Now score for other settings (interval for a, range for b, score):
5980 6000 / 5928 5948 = 0.231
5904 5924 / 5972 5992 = 0.234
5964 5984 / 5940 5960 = 0.232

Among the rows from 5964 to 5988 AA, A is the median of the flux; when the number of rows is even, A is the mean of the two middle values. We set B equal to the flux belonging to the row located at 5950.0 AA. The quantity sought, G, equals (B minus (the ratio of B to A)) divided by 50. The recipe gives 1.43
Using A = 74.4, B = 72.53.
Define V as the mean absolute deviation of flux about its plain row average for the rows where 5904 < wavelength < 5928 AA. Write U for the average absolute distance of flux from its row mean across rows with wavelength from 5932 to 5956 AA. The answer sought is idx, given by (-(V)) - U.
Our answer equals -2.16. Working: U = 1.3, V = 0.88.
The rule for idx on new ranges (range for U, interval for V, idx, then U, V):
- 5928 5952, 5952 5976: -1.42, 1.0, 0.45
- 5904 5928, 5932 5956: -2.16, 0.9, 1.28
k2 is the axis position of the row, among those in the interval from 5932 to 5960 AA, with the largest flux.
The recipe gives 5938.0 AA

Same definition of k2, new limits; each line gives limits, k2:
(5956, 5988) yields 5986.0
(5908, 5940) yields 5938.0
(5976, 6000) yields 5998.0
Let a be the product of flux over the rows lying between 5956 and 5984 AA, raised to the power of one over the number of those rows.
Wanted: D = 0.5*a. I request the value 37.1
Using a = 74.3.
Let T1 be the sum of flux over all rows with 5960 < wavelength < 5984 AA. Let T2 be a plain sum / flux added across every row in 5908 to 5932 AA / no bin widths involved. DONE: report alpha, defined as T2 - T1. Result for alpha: -1.3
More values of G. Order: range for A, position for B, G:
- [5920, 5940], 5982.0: 1.49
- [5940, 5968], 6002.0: 1.50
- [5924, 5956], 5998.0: 1.51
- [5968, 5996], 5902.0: 1.27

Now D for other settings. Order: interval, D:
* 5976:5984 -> 37.5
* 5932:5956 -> 37.1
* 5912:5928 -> 36.8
